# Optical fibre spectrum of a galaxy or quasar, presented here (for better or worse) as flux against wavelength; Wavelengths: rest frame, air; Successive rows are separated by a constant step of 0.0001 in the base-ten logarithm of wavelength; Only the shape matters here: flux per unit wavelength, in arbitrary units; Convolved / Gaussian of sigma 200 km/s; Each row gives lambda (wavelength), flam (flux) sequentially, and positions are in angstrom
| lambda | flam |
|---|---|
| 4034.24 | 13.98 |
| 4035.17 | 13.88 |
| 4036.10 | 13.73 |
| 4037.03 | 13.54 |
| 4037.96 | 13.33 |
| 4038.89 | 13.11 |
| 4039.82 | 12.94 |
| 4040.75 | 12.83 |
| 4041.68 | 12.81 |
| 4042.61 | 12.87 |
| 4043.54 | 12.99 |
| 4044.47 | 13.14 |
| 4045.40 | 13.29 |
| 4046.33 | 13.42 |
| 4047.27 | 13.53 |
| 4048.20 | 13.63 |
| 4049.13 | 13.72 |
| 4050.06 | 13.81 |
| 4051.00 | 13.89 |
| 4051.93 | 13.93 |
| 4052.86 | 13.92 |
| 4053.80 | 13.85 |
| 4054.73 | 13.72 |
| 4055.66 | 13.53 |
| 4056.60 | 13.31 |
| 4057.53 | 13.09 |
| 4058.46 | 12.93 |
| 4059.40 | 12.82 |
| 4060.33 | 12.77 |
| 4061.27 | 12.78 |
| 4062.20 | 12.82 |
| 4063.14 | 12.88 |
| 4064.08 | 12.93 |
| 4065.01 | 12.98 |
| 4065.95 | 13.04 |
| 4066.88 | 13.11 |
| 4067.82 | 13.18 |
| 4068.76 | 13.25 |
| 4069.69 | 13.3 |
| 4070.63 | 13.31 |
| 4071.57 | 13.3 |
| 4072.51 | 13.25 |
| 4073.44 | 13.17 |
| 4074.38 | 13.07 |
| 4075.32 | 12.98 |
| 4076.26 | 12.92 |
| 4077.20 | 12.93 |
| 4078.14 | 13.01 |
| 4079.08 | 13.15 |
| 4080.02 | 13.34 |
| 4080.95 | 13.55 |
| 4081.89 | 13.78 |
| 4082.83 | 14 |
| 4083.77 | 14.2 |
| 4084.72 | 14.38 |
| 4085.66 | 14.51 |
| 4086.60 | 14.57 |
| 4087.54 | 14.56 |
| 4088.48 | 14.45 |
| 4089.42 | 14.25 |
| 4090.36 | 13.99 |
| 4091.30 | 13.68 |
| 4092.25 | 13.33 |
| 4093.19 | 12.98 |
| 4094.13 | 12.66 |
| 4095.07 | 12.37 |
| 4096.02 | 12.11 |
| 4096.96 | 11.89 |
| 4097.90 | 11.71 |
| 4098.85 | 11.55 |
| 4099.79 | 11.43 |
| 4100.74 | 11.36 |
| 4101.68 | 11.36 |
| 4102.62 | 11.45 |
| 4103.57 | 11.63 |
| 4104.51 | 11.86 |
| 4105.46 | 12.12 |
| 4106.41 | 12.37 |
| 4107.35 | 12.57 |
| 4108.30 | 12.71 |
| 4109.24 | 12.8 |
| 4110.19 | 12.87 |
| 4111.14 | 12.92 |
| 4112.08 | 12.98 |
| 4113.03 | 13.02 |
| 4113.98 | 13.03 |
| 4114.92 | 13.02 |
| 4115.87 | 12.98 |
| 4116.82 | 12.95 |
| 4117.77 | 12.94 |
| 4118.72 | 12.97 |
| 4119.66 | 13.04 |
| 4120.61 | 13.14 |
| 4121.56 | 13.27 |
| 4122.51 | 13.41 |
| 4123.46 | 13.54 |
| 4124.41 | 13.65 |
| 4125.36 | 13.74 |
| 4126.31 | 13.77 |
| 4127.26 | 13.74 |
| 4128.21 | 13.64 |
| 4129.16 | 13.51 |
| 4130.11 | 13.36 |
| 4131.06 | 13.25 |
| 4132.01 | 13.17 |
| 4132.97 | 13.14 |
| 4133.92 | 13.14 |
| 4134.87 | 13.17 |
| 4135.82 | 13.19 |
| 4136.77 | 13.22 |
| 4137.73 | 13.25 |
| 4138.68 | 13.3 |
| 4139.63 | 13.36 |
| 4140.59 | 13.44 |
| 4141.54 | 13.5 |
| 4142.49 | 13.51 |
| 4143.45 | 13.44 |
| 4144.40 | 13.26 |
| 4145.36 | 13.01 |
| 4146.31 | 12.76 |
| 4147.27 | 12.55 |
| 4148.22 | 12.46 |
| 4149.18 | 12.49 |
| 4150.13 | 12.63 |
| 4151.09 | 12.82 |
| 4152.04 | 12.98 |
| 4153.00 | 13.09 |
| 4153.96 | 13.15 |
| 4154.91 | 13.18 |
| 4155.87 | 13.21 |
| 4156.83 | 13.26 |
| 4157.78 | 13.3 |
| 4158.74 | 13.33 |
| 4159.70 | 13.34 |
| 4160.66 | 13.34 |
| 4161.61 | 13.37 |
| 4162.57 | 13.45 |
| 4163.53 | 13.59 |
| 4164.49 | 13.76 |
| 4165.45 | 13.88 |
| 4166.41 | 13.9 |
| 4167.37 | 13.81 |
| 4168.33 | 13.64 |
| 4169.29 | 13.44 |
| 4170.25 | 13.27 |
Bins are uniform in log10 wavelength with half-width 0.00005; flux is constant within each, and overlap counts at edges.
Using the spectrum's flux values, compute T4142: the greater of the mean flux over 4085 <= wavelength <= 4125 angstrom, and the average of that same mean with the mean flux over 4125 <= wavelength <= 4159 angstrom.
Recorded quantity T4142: 13.0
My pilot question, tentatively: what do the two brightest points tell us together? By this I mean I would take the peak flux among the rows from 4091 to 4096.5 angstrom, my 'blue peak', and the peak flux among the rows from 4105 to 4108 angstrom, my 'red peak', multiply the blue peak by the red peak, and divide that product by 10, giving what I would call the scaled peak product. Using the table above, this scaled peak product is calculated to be 17.2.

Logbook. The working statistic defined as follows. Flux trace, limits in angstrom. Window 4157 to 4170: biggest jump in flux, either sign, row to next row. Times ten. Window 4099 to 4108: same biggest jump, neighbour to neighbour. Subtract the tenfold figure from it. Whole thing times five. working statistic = -8.7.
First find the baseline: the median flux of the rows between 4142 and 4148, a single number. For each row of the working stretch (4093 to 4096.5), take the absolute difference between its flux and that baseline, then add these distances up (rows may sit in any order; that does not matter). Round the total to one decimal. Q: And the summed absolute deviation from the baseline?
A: 2.4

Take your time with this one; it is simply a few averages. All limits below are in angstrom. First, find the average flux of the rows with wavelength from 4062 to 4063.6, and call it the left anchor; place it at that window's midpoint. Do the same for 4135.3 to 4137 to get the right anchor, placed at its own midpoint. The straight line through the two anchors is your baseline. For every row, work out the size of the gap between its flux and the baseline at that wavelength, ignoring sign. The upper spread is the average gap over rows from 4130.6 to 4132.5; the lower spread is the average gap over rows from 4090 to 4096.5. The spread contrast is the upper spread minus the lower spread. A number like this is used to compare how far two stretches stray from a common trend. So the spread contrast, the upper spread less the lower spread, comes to -0.5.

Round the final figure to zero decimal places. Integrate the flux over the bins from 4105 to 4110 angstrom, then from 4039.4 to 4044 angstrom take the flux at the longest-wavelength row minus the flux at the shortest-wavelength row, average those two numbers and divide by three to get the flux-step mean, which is 10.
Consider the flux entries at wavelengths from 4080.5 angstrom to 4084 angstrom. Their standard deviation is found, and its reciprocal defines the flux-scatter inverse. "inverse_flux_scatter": 4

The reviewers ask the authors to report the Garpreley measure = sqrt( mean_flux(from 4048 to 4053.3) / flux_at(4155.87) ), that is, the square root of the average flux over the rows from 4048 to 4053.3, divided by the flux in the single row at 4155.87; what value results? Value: 1.023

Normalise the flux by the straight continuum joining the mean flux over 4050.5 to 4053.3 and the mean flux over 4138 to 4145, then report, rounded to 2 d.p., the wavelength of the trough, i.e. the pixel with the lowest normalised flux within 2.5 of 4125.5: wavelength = 4123.46 angstrom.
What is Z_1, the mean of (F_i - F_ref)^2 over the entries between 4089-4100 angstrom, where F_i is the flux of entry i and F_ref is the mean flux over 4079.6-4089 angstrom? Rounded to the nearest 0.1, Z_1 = 3.0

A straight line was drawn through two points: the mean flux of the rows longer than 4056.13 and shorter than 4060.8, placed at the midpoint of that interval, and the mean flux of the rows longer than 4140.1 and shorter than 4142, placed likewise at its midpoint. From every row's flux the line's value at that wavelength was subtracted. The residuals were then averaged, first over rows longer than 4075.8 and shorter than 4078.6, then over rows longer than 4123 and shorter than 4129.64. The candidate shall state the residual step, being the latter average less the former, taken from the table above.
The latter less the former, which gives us 0.4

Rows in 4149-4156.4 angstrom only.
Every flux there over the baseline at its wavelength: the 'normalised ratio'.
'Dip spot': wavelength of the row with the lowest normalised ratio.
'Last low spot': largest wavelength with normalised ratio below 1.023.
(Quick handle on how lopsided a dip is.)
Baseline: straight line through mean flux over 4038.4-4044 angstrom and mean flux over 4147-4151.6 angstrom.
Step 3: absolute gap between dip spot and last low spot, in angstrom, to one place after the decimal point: 1.9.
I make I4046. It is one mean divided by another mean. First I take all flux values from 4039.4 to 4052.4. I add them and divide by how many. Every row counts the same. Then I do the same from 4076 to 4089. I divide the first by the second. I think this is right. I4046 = 0.97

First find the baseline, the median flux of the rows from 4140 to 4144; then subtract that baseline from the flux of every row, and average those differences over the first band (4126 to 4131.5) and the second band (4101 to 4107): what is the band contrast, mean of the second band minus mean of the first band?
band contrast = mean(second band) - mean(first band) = -1.7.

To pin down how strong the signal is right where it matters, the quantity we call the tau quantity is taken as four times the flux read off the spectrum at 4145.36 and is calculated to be 52.0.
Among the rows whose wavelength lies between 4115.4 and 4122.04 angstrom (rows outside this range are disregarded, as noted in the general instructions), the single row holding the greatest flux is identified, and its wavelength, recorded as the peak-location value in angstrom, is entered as 4121.56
